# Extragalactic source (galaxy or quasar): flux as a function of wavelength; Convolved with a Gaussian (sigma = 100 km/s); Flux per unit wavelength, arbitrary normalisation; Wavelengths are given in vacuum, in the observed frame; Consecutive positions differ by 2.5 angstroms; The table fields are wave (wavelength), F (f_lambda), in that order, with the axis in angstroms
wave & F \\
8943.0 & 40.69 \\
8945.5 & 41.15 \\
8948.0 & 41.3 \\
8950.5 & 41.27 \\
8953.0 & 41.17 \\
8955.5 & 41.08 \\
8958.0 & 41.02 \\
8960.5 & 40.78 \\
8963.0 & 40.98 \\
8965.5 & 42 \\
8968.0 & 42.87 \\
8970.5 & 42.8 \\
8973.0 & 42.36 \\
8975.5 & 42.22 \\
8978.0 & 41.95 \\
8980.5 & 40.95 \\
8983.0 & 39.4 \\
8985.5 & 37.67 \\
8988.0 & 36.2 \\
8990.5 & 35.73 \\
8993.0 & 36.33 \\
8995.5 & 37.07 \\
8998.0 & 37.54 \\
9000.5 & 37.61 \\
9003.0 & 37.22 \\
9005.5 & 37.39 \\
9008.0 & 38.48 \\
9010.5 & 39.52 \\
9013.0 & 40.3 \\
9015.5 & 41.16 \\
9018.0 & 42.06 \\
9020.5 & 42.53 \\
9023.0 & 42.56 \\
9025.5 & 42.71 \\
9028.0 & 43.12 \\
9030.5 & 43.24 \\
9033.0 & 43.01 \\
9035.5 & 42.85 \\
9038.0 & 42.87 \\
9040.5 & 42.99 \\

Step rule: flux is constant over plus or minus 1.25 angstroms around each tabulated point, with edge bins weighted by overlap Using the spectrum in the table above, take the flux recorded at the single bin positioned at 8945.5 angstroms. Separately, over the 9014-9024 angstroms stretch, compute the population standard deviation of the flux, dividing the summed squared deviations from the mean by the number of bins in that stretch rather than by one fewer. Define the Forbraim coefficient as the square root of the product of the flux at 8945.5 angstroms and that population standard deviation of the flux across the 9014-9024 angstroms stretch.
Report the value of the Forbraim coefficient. 4.8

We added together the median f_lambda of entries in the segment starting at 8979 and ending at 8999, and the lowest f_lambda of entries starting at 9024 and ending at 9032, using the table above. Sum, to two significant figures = 80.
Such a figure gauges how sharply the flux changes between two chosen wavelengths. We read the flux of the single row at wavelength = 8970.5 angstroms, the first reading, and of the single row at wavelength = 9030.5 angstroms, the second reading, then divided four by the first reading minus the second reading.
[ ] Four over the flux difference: -9.1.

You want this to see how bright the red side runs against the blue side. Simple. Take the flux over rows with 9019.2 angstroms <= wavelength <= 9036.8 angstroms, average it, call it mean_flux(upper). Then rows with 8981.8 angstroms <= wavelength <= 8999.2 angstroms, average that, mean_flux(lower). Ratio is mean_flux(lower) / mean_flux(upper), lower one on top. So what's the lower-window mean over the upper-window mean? 0.87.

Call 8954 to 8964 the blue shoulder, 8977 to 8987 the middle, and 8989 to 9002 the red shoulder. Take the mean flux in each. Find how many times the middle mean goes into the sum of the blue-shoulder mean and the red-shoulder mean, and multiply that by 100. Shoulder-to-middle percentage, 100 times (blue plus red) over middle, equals 195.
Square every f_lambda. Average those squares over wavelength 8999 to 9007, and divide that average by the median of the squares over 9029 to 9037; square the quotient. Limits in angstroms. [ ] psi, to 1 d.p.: 0.6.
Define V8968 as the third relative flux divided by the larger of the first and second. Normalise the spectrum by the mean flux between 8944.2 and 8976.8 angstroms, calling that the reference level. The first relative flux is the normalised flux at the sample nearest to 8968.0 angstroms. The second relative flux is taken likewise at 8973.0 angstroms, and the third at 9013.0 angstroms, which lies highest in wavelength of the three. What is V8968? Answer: 0.94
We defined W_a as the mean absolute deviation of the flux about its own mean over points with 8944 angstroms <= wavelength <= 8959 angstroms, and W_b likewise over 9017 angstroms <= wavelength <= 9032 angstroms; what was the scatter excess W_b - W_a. 0.24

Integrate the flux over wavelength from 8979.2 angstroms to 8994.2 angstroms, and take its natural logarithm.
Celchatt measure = 6.3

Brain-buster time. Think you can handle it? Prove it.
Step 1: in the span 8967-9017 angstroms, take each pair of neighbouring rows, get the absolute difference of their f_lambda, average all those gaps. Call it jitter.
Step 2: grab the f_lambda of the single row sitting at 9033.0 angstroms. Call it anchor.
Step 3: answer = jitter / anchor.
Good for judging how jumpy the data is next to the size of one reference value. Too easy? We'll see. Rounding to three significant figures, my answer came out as 0.0163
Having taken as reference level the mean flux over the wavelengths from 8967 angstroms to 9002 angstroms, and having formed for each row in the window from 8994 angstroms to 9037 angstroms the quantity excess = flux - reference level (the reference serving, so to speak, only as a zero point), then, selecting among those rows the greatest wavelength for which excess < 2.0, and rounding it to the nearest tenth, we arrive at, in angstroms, 9015.5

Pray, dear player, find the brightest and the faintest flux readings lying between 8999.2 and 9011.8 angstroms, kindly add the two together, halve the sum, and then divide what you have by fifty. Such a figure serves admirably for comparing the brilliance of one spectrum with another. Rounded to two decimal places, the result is 0.77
